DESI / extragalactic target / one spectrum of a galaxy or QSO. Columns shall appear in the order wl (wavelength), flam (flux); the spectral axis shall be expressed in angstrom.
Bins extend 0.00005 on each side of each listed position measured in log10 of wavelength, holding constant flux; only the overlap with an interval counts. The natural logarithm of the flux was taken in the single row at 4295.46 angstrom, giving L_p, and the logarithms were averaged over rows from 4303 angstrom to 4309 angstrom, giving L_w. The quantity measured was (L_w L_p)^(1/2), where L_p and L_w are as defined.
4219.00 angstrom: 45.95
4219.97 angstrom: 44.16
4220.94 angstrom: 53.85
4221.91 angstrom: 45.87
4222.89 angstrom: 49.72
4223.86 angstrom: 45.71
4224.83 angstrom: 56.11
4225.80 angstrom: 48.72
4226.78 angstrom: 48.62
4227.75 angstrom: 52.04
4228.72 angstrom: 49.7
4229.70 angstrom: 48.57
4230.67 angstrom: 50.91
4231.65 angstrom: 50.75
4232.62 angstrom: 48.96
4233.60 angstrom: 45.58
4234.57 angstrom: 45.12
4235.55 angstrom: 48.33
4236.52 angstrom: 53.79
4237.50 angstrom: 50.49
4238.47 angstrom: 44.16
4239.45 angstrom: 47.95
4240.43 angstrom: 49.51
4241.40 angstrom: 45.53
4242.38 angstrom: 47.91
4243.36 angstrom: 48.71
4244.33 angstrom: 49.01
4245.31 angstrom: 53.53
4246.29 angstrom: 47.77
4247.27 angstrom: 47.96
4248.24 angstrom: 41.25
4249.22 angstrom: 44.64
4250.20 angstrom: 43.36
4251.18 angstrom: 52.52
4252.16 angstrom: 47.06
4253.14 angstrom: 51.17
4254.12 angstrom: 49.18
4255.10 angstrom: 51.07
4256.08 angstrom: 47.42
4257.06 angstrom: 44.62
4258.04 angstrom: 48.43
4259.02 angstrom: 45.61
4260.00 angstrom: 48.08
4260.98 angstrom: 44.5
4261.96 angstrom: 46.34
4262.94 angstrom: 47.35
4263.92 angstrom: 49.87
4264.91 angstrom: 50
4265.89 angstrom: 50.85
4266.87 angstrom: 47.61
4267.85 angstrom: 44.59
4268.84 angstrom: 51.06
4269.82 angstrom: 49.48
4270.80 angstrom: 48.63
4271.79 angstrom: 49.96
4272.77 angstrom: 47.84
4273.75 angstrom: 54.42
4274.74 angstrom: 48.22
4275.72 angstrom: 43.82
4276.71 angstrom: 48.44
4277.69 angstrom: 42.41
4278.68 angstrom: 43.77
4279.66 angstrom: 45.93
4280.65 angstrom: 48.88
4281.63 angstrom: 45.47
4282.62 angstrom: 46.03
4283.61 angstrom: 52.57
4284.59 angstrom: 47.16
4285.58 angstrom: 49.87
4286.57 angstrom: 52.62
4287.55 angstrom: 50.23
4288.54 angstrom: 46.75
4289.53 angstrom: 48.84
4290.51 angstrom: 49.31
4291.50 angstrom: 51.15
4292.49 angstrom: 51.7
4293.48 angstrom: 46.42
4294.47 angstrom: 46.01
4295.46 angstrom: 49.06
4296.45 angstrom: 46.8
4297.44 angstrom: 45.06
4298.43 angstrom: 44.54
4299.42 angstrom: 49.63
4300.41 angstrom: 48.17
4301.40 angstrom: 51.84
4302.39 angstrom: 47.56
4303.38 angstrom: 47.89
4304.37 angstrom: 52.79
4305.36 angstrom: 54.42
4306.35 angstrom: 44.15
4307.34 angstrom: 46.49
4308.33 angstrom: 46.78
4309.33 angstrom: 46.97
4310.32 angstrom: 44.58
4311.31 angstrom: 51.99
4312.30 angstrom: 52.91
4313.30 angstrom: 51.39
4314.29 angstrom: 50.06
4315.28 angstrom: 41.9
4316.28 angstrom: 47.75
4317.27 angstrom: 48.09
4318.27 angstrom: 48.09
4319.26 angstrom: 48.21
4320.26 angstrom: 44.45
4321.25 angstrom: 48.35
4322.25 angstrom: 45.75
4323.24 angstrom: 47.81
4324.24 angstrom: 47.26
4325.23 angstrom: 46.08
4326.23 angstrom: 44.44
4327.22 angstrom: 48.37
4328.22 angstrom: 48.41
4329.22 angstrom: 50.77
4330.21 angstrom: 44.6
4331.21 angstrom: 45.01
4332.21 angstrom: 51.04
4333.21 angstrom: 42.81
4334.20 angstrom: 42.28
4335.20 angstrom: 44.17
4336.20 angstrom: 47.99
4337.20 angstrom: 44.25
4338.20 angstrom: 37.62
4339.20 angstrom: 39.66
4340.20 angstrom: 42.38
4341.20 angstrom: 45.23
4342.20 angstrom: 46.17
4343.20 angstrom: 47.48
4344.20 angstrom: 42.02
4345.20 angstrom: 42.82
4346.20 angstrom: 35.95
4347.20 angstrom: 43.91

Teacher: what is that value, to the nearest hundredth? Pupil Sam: 3.89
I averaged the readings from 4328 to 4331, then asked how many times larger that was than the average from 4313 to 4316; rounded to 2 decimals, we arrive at 1.00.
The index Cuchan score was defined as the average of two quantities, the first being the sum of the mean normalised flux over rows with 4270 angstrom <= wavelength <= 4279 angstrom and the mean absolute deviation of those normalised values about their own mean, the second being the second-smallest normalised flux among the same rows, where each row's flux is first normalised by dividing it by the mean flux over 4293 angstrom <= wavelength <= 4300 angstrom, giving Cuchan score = 1.01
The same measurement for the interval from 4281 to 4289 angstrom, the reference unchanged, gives 1.04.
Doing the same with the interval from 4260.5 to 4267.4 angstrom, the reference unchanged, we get 1.03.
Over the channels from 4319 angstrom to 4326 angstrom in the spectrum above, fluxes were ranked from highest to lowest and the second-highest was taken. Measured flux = 48.21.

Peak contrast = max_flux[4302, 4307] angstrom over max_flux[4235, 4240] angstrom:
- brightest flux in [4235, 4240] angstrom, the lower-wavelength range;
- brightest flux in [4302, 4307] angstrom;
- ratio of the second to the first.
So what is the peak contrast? 1.01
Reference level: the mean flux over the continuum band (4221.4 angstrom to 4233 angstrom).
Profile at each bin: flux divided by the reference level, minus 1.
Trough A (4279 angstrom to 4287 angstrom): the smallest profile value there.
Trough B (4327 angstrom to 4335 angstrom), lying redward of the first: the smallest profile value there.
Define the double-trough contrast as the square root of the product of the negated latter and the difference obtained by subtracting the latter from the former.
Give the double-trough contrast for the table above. 0.10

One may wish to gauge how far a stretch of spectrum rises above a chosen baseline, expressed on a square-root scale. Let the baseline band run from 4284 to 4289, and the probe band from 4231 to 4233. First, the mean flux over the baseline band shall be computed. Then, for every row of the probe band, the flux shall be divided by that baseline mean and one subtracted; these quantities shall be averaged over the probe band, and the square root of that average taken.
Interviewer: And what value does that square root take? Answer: 0.104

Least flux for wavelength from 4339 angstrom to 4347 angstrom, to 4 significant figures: 35.95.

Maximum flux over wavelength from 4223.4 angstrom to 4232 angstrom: 56.11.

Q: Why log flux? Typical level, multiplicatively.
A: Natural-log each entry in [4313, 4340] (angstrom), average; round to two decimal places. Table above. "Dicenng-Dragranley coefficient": 3.83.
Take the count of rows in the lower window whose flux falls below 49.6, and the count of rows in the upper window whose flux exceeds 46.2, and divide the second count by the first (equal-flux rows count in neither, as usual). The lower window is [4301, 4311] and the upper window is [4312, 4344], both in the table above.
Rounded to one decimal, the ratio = 2.3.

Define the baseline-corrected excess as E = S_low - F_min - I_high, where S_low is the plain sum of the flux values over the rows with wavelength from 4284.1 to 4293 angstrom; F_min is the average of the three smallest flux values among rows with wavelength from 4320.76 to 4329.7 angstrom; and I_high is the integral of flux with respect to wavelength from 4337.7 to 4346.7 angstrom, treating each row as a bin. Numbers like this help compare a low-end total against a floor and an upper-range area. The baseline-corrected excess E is 23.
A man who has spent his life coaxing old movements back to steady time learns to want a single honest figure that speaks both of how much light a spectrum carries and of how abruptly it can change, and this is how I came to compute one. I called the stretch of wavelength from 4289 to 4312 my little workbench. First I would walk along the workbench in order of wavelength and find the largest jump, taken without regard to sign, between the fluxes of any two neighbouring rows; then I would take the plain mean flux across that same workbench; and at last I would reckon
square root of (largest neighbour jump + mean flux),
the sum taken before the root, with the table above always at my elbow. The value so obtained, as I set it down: 7.66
